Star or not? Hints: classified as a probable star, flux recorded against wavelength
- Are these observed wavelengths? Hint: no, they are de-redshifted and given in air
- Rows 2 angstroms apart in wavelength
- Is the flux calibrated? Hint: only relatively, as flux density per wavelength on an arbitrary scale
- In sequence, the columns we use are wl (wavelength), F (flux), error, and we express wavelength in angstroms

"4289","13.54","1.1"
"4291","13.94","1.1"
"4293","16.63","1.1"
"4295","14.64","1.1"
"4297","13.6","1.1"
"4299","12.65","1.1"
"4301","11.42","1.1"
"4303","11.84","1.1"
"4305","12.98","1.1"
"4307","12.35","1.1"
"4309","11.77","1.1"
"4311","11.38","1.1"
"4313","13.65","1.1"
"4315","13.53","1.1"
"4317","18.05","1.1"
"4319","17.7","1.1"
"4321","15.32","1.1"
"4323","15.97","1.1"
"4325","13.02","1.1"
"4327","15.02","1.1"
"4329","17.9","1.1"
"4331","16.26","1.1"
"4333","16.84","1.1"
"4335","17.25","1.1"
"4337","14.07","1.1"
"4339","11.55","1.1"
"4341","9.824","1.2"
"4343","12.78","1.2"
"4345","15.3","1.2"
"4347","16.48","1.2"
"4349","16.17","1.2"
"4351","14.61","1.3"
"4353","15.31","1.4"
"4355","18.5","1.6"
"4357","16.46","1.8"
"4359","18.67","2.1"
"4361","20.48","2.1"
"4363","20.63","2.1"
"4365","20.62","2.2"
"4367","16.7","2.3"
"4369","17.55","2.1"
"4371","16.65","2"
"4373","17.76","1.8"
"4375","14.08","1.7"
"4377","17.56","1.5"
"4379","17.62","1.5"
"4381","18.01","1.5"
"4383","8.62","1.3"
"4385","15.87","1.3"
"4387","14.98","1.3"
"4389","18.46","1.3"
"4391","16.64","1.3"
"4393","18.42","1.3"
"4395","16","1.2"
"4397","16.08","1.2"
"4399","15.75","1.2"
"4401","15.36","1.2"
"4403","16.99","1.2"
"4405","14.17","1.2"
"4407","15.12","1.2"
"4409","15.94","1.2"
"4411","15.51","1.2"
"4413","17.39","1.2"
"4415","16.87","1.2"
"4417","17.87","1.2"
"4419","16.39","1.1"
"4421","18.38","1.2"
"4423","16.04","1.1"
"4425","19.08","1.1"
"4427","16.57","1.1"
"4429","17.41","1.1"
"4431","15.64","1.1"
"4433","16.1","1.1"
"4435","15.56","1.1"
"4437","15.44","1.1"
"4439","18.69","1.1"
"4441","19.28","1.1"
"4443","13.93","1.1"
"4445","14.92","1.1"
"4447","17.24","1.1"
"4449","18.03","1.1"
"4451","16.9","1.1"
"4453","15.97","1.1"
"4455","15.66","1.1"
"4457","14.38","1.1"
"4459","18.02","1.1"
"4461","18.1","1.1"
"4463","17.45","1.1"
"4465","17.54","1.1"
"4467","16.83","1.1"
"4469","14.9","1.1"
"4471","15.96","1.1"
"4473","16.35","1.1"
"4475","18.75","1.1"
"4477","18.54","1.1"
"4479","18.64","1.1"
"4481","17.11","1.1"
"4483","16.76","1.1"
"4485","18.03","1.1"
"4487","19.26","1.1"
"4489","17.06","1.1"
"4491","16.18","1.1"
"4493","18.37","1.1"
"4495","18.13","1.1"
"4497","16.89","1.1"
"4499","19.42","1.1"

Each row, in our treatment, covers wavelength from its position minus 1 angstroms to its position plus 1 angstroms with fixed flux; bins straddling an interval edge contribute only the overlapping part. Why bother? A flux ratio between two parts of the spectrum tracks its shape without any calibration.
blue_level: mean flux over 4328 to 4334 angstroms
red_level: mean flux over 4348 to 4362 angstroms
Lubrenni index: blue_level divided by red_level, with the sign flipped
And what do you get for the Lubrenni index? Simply -0.99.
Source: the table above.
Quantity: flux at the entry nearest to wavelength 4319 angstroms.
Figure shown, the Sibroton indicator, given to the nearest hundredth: 17.70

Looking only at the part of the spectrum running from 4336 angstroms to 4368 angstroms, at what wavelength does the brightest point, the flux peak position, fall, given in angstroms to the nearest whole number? 4363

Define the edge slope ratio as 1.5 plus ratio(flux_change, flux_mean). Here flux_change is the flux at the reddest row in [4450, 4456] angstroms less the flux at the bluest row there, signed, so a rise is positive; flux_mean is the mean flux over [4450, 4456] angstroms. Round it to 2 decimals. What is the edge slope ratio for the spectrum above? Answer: 1.42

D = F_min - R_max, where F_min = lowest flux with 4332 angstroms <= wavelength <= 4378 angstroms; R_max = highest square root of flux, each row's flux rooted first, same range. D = 5.3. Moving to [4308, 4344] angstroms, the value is 5.6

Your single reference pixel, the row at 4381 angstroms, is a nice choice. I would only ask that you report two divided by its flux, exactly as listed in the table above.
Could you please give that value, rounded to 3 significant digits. 0.111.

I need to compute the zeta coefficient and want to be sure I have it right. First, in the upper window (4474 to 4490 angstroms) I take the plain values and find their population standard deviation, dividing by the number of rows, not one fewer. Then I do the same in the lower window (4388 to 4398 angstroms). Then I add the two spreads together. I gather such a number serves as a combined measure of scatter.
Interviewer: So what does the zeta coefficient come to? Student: 2.0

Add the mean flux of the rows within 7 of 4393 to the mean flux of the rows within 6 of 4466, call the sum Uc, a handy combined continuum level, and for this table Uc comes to 33.4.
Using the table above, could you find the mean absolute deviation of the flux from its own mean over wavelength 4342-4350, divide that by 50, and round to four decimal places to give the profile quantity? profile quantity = 0.0240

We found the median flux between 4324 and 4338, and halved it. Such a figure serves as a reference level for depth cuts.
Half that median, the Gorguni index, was 8.1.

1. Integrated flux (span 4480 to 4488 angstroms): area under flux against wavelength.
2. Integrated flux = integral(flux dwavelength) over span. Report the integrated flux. 142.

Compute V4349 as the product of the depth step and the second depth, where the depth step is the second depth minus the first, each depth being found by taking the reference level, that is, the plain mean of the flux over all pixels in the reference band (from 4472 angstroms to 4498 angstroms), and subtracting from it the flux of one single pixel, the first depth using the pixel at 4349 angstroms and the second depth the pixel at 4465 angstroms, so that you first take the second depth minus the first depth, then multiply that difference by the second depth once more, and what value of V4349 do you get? 0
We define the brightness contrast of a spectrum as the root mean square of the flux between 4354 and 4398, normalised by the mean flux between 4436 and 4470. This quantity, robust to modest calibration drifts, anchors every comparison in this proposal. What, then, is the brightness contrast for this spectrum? 1.04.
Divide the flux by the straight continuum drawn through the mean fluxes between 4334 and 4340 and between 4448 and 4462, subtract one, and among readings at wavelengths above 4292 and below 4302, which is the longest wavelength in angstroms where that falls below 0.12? 4301 angstroms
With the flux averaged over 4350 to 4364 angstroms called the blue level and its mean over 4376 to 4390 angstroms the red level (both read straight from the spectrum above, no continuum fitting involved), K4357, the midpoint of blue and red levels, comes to 16.8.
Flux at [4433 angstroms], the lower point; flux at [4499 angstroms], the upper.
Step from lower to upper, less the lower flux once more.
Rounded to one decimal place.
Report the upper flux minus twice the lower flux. -12.8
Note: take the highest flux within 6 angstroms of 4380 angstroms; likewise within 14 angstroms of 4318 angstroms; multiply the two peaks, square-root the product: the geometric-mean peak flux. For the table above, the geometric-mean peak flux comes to 18.0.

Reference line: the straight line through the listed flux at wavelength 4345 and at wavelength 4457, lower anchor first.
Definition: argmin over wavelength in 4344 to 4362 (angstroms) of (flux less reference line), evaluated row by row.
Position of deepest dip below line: 4351 angstroms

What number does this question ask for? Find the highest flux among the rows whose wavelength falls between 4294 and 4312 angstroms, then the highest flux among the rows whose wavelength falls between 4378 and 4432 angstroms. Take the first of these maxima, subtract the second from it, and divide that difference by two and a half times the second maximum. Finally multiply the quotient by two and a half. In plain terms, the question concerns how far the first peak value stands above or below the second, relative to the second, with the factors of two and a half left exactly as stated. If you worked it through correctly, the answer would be -0.23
